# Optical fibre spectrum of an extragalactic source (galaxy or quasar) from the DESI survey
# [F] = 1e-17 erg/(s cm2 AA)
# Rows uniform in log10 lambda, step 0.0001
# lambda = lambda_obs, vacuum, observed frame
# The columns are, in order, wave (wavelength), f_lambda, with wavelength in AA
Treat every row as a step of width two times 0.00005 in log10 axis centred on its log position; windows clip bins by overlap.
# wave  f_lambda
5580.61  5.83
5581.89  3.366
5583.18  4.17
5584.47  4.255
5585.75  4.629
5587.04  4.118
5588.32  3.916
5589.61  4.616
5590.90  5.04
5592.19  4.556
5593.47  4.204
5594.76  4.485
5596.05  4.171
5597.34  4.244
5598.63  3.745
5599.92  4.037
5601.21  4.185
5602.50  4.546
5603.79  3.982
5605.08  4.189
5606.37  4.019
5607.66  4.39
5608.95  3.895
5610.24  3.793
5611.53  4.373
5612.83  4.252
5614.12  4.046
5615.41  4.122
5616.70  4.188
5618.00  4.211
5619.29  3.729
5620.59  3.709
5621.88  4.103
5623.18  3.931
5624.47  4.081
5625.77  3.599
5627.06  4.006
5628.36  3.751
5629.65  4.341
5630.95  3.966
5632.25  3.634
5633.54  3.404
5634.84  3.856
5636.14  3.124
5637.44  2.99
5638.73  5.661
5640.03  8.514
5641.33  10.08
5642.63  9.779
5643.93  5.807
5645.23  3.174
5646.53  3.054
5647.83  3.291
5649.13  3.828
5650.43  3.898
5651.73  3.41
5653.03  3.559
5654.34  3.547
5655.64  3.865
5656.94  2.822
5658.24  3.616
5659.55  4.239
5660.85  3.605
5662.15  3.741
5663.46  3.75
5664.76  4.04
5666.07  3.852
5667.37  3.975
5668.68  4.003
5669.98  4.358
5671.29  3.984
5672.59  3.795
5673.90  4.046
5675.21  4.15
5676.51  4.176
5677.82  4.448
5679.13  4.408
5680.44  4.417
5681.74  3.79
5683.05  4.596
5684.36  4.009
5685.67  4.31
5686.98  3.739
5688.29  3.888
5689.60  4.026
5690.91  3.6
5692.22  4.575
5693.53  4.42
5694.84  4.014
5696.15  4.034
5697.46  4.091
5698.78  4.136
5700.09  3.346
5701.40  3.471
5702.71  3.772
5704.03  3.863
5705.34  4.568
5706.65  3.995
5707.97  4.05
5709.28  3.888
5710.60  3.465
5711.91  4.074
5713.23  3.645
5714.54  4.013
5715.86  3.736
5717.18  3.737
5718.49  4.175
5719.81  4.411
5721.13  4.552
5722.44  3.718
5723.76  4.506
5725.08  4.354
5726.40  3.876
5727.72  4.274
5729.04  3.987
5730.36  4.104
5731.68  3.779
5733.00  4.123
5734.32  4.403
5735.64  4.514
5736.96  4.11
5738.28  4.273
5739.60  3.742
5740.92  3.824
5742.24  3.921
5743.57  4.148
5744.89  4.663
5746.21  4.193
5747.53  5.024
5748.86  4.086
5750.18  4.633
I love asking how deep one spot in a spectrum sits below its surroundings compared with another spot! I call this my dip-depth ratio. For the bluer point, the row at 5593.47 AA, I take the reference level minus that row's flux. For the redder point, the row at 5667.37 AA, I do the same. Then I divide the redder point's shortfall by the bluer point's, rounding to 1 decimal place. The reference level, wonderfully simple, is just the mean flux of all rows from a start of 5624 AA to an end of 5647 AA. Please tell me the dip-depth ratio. 1.4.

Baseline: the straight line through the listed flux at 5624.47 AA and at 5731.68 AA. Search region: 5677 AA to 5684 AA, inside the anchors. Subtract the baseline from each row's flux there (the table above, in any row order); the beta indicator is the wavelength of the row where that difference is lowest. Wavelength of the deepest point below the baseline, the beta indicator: 5681.74 AA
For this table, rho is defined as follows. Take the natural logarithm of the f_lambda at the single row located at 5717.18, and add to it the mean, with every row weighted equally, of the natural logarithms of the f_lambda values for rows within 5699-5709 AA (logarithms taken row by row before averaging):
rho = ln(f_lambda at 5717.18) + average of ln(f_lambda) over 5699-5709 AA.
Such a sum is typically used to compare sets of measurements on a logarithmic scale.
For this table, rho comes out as 2.67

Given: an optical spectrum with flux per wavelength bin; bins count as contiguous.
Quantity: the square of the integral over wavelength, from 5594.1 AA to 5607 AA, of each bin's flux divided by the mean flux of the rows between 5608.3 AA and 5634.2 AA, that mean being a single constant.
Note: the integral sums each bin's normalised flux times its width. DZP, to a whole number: 184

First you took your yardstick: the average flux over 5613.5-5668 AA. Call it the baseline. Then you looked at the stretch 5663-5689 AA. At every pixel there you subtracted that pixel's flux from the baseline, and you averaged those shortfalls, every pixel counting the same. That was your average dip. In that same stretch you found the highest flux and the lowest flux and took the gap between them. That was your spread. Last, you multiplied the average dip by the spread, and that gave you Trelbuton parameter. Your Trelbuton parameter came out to 0.13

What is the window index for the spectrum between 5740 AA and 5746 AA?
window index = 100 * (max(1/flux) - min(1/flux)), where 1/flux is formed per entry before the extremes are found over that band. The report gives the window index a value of 4.7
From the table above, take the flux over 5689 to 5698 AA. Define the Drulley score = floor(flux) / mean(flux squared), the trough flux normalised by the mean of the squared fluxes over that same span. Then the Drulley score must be 0.212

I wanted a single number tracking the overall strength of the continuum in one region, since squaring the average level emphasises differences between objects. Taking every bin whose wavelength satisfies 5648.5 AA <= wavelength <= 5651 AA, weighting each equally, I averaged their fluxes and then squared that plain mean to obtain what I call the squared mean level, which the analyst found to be 14.9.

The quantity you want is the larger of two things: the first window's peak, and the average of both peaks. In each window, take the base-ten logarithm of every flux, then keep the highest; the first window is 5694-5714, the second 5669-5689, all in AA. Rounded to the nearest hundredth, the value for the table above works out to 0.66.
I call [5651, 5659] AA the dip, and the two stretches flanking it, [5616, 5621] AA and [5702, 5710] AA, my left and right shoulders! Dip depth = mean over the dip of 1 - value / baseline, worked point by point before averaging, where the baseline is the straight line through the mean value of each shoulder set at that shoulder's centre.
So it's 0.13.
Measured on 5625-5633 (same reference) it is 0.02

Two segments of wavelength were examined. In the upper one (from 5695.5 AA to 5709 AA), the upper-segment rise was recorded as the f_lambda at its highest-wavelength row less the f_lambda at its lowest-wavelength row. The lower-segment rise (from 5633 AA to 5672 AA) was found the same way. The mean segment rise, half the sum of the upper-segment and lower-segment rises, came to 0.3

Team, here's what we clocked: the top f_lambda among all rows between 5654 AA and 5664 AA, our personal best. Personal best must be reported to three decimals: 4.239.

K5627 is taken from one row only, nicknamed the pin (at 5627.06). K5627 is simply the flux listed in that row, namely 4.006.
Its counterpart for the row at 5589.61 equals 4.616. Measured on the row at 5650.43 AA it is 3.898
